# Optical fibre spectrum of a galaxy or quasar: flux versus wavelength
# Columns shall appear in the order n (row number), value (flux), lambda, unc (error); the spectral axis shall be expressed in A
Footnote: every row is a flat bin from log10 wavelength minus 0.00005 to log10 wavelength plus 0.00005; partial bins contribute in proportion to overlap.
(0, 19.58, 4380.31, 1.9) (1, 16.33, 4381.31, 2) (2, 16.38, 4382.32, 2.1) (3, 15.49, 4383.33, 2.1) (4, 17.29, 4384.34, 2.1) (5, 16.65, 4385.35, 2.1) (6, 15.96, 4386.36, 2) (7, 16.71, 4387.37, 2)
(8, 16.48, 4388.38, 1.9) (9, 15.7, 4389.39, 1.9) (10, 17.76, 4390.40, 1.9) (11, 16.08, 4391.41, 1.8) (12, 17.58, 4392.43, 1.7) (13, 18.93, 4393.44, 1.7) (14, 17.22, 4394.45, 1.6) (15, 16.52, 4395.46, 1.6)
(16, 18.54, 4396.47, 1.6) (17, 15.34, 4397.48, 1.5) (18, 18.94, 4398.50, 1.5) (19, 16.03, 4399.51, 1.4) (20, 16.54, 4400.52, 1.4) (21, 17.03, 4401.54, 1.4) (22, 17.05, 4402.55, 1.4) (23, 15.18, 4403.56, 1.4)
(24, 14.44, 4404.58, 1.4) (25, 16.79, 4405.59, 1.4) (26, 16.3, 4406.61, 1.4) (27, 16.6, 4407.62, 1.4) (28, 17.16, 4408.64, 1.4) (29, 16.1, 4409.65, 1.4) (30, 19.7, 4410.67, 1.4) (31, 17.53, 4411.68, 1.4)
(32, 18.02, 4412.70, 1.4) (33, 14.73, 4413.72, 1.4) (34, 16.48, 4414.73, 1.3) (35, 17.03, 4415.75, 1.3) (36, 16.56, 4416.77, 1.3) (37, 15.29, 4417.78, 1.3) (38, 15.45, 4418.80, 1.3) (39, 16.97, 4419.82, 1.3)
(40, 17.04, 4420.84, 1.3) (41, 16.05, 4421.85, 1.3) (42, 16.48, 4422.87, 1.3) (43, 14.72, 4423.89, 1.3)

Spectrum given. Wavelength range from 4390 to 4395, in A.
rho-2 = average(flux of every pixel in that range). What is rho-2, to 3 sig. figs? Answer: 17.5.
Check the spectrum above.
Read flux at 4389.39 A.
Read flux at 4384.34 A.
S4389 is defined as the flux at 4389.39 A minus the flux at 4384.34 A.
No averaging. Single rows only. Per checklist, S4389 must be -1.6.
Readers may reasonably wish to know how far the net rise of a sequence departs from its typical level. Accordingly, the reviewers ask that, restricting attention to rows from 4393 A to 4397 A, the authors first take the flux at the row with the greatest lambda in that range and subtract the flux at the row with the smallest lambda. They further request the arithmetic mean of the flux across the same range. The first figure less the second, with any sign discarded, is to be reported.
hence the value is 18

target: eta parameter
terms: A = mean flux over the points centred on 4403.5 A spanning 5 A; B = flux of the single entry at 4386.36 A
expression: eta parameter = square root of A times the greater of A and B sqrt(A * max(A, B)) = 16.1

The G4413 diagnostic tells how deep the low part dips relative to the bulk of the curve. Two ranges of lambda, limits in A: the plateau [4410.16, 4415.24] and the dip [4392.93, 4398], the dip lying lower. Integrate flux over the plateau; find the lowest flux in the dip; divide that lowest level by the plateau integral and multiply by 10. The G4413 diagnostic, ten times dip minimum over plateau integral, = 1.75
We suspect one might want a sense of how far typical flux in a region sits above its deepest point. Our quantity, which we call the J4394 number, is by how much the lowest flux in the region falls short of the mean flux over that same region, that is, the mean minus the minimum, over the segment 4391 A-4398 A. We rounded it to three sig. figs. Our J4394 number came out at 1.83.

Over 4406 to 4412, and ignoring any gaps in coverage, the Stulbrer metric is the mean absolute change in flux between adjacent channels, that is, 1.54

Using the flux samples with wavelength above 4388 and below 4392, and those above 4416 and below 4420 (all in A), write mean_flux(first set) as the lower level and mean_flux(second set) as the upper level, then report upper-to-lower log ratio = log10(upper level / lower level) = -0.012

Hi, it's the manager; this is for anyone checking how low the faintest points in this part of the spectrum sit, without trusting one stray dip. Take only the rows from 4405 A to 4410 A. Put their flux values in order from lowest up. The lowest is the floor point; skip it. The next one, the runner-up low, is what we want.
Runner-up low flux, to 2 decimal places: 16.30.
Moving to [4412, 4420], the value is 15.29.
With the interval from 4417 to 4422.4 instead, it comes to 15.45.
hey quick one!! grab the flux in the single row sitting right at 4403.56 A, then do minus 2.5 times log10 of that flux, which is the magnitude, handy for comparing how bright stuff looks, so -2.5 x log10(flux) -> -2.95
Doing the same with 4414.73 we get -3.04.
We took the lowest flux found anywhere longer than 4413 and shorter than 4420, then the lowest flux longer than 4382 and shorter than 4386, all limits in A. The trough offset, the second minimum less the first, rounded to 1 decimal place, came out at 0.8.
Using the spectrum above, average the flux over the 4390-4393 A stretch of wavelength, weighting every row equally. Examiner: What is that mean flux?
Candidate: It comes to 17.1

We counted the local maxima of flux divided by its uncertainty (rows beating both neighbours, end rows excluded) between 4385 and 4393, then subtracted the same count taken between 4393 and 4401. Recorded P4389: 0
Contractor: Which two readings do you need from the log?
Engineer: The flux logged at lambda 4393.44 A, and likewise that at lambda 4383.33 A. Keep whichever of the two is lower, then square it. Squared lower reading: 240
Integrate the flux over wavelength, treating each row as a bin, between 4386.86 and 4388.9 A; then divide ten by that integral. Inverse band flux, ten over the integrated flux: 0.30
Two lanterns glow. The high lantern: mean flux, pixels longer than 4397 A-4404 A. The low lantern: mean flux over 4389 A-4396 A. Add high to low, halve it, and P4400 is 16.9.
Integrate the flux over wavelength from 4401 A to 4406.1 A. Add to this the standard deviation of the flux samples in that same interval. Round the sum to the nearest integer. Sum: 83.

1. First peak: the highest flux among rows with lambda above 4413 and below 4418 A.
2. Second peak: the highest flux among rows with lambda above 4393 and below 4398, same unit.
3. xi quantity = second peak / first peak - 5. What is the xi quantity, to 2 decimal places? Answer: -3.89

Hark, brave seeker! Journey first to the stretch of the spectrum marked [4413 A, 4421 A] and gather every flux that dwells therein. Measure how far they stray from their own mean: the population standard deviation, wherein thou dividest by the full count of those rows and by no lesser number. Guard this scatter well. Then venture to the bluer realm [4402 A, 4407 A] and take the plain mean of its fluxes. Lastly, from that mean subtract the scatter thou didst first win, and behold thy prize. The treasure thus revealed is 15.1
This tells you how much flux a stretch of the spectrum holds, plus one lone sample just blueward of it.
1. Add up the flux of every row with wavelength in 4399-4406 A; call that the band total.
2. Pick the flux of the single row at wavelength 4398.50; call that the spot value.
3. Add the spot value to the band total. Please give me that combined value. 132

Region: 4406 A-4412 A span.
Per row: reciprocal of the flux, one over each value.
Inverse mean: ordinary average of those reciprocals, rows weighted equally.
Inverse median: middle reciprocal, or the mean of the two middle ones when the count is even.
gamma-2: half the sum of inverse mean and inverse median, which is 0.0588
